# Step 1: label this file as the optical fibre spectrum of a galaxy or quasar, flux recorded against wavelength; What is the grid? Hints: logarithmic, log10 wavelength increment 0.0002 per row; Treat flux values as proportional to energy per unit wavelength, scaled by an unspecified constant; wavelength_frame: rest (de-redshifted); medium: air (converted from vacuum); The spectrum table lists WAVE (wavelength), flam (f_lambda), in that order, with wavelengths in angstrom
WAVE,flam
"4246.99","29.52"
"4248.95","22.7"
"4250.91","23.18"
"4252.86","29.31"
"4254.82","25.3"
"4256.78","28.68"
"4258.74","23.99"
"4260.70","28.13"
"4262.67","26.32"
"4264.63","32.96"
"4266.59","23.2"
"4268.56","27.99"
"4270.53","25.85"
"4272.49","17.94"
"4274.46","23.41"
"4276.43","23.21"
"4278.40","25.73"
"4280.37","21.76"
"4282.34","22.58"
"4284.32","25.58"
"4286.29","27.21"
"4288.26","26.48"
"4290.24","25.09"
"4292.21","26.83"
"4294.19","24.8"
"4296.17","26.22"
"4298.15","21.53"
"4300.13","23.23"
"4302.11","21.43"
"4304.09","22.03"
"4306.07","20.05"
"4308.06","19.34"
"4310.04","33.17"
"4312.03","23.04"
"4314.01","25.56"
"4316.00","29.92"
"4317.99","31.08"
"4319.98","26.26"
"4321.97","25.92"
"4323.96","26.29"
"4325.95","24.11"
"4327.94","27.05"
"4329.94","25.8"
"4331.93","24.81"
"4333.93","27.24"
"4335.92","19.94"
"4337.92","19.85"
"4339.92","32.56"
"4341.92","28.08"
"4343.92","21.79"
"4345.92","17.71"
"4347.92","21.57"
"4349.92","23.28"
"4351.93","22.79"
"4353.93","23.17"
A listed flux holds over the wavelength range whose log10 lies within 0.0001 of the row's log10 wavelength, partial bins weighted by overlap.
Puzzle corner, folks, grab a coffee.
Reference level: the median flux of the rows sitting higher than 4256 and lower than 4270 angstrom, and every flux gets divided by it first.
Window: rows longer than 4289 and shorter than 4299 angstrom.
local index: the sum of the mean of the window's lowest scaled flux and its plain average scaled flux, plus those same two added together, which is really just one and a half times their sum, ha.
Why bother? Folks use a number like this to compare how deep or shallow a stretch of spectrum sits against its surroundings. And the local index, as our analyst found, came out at 2.49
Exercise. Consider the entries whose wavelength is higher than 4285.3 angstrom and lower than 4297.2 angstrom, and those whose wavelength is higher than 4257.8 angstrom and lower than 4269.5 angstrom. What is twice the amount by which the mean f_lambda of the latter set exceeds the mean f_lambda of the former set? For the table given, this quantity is 2.0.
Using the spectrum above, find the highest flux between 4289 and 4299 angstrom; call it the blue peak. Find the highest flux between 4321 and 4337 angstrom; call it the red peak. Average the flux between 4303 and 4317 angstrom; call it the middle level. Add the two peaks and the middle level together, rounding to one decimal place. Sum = 78.8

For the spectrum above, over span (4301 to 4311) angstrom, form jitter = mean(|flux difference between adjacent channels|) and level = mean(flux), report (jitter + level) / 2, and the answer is 13.7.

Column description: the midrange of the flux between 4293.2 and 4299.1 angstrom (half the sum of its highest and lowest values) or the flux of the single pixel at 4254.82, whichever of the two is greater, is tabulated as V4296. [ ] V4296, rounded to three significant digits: 25.3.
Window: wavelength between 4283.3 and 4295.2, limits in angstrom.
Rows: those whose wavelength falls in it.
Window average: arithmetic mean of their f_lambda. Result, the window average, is 26.0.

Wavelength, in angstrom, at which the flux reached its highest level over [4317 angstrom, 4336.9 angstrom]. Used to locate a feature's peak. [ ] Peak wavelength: 4317.99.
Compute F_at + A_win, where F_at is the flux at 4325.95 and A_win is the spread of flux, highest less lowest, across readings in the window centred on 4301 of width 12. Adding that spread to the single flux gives 30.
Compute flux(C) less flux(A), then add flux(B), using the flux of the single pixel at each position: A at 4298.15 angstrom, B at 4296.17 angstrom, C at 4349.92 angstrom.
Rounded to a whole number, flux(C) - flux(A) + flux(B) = 28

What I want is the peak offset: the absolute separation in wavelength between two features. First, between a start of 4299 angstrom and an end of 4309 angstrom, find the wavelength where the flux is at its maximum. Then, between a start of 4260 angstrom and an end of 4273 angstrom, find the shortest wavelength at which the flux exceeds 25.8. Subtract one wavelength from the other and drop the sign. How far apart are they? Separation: 39.4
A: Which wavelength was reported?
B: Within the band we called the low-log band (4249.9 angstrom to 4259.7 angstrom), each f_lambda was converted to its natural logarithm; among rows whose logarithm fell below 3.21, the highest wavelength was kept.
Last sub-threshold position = 4258.74 angstrom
